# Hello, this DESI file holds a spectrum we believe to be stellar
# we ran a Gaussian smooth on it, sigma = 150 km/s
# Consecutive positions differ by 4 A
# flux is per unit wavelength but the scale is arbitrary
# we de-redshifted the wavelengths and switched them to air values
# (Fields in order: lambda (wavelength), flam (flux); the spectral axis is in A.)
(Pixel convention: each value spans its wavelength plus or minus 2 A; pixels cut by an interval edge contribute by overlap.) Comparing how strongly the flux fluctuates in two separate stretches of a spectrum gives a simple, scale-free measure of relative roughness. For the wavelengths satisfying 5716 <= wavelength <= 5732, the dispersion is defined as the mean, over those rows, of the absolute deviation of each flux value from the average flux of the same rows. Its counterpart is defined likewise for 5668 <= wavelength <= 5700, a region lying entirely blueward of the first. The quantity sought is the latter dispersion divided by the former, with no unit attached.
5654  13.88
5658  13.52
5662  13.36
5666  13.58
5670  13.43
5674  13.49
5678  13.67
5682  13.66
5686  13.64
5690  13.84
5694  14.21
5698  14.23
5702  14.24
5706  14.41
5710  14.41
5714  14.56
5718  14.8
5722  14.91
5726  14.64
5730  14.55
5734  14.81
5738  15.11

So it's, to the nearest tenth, 1.9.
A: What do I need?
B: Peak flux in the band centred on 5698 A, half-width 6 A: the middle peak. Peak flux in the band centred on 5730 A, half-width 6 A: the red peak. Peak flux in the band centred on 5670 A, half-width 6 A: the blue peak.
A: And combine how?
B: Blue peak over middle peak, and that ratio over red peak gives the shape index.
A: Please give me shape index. 0.0644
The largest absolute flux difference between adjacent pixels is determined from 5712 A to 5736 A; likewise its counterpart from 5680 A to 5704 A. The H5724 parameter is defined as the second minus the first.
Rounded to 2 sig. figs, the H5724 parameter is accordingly 0.10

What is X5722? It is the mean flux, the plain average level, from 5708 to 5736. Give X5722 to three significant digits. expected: 14.7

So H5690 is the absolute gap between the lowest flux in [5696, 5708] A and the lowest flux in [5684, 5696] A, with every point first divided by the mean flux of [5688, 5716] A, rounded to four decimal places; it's 0.0413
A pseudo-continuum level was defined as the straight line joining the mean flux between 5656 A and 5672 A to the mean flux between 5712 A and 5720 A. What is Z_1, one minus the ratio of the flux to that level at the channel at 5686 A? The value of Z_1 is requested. 0.025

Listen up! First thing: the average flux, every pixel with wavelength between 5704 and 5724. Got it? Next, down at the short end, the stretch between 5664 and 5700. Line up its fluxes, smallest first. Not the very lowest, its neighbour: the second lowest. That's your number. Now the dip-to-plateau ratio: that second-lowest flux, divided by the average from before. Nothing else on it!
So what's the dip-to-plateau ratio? 0.923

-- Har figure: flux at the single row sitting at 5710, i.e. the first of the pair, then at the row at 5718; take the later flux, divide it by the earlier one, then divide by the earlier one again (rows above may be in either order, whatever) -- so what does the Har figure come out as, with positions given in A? 0.0713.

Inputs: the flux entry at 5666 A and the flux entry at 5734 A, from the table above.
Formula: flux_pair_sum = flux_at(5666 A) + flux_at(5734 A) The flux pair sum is 28.4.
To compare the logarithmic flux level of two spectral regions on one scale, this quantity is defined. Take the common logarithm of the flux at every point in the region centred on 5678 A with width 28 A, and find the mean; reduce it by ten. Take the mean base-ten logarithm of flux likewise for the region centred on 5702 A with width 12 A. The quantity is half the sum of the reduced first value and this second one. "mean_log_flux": -3.86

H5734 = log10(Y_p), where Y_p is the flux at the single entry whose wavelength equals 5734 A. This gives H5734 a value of 1.17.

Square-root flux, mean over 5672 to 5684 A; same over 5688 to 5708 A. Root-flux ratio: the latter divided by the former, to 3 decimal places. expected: 1.021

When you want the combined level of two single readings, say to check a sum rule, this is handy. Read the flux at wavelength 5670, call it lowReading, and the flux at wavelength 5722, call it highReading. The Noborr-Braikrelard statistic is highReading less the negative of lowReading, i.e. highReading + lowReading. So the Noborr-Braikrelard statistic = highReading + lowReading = 28.34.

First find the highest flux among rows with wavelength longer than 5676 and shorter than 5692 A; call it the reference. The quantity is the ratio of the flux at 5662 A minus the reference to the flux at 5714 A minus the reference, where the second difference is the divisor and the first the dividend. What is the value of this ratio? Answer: -0.7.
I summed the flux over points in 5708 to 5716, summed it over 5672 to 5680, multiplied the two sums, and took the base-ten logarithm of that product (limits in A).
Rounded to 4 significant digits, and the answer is 2.896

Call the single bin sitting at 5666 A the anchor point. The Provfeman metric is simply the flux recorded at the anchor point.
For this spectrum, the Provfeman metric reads 13.58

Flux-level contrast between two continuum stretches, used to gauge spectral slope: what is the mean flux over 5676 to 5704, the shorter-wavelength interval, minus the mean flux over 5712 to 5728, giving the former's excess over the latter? -0.8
